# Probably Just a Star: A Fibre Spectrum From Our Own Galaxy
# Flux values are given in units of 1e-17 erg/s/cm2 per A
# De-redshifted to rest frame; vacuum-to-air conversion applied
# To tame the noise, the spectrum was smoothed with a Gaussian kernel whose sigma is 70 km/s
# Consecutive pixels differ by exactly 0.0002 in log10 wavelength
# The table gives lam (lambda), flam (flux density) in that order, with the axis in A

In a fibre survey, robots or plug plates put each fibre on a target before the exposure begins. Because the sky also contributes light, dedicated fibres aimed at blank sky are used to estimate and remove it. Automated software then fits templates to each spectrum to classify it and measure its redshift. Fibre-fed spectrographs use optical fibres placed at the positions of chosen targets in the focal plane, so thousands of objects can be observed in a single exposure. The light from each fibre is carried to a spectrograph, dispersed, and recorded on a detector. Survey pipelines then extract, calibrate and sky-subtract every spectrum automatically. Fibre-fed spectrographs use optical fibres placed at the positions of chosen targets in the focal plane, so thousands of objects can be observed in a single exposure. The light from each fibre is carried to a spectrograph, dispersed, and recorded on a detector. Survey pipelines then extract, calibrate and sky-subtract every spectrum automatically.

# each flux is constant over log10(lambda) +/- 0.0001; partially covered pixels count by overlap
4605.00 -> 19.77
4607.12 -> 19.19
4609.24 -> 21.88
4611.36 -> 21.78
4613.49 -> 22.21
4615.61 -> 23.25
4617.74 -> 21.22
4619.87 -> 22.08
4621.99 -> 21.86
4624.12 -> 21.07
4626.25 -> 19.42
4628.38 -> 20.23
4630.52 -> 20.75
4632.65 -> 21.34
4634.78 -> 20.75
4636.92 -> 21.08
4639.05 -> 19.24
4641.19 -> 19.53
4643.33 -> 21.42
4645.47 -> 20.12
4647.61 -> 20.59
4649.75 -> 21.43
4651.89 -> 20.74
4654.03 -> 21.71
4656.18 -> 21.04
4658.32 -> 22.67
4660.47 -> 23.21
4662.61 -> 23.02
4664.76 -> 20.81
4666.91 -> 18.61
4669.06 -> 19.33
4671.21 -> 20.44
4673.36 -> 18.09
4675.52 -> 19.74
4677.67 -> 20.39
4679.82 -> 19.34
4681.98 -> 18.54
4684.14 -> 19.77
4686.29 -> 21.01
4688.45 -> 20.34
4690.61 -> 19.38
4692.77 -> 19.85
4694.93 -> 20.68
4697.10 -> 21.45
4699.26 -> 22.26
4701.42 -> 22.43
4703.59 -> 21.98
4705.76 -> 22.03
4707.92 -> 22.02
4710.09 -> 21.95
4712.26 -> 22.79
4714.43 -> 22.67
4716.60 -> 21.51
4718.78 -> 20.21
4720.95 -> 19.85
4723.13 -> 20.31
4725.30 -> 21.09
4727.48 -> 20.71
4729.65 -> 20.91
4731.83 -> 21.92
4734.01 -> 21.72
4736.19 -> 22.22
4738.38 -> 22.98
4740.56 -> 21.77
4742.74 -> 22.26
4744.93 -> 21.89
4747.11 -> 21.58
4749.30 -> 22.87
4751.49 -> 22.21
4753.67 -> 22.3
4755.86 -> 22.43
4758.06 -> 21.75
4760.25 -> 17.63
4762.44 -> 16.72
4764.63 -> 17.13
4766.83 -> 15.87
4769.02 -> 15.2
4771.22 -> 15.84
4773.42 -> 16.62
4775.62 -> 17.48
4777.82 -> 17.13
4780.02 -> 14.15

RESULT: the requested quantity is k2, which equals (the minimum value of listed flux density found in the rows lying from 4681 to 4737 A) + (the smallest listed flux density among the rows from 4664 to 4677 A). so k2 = 36.6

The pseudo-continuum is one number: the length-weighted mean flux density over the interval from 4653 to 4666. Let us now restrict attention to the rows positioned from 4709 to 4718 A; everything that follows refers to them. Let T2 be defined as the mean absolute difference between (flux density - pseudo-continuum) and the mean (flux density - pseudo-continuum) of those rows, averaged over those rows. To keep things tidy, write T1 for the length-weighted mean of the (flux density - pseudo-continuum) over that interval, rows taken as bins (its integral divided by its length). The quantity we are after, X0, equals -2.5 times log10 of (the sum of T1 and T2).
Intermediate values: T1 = 0.1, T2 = 0.5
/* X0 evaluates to 0.5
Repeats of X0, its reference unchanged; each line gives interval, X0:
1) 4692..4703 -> 1.6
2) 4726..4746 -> 1.5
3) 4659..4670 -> 0.3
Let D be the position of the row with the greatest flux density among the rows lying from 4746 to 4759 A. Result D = 4749.30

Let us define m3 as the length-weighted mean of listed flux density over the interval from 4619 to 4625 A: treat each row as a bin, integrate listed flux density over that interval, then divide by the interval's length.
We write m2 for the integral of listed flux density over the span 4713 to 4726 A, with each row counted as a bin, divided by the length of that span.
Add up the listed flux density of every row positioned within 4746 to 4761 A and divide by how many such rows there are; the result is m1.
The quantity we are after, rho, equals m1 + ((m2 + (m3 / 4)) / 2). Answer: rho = 34.7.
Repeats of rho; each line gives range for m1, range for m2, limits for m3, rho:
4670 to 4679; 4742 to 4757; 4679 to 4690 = 33.2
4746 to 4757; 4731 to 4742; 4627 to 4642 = 35.9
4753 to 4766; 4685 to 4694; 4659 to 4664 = 32.6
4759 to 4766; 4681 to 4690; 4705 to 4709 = 29.9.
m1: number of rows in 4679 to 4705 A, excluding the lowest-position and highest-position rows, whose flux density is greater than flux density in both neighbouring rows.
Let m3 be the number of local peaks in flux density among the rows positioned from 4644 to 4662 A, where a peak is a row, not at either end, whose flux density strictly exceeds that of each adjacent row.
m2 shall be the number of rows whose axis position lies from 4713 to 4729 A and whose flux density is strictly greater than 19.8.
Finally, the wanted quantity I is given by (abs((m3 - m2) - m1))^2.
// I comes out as 49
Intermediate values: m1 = 2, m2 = 7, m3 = 2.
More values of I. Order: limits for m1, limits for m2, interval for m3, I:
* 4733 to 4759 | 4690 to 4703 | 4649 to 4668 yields 49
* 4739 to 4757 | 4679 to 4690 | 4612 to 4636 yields 1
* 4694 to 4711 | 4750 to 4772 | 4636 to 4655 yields 16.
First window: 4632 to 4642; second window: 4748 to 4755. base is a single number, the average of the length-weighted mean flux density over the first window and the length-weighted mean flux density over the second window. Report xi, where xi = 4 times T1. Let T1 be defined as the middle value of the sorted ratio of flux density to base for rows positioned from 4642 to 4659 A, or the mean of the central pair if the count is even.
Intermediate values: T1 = 0.99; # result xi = 3.97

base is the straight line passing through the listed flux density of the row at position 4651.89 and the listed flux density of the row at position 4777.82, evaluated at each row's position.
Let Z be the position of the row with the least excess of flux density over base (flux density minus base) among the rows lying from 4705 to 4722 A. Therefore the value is 4720.95 A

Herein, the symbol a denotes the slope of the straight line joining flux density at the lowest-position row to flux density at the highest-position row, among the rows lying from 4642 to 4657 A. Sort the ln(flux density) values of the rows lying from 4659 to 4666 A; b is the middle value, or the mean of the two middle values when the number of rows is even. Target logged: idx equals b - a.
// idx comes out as 3.17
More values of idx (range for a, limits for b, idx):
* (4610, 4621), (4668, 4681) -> 2.94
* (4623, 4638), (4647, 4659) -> 3.05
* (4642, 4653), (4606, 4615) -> 3.16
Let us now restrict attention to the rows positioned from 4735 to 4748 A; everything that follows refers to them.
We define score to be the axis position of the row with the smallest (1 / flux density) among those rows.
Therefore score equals 4738.38 A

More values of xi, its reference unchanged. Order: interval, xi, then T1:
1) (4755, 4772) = 3.16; 0.79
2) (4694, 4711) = 4.11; 1.03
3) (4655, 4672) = 3.91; 0.98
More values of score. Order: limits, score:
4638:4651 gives 4649.75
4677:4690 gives 4686.29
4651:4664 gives 4660.47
